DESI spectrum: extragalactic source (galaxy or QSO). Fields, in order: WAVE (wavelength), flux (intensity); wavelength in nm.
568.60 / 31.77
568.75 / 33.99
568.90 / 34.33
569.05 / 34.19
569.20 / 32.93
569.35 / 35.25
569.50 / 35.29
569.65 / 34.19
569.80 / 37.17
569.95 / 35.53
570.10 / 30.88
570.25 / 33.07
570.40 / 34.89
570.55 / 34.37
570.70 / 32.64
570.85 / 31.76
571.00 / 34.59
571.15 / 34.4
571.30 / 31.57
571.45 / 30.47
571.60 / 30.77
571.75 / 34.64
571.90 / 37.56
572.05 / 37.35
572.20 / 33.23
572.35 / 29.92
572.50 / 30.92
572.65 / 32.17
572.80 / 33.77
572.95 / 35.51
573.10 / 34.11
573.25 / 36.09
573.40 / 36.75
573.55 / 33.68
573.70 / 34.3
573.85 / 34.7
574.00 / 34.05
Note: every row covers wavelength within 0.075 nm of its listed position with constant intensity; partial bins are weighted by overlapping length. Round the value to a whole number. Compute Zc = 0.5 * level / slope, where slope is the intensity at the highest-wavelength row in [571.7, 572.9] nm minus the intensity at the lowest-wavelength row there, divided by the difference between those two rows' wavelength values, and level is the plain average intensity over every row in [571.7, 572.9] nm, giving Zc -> -20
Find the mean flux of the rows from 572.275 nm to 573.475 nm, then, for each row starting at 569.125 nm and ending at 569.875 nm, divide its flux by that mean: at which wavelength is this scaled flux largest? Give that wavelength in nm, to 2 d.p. 569.80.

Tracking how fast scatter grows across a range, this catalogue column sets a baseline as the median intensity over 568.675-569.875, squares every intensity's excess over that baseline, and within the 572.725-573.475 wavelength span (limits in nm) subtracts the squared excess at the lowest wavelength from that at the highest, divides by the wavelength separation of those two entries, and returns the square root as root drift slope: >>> 3.2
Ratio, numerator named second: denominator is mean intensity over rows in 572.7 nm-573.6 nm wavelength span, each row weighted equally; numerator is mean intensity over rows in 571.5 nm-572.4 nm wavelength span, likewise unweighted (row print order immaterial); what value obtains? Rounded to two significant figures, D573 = 0.97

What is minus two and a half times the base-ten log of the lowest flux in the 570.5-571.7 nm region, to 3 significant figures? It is -3.71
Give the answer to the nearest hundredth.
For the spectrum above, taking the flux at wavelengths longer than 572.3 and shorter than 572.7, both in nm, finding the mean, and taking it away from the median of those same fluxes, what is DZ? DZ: -0.08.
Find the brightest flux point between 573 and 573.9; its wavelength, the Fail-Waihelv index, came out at 573.40 nm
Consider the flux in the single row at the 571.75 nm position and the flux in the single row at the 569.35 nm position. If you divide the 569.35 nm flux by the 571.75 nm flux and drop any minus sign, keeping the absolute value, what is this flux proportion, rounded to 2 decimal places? 1.02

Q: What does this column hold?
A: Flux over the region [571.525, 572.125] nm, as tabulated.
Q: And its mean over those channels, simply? 35.1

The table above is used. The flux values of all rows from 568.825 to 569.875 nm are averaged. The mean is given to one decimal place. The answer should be 34.8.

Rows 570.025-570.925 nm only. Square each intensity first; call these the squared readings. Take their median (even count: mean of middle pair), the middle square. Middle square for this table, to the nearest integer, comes 1079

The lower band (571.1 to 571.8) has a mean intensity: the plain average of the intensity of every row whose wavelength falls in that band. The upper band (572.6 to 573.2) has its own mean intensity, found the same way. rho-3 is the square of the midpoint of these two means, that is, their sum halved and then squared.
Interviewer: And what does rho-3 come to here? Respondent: 1098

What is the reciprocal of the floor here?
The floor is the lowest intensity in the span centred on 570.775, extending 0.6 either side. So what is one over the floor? 0.0317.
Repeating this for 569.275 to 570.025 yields 0.0292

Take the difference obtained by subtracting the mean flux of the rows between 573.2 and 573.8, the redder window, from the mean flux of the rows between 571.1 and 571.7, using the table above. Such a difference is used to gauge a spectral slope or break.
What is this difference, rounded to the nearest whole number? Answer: -3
